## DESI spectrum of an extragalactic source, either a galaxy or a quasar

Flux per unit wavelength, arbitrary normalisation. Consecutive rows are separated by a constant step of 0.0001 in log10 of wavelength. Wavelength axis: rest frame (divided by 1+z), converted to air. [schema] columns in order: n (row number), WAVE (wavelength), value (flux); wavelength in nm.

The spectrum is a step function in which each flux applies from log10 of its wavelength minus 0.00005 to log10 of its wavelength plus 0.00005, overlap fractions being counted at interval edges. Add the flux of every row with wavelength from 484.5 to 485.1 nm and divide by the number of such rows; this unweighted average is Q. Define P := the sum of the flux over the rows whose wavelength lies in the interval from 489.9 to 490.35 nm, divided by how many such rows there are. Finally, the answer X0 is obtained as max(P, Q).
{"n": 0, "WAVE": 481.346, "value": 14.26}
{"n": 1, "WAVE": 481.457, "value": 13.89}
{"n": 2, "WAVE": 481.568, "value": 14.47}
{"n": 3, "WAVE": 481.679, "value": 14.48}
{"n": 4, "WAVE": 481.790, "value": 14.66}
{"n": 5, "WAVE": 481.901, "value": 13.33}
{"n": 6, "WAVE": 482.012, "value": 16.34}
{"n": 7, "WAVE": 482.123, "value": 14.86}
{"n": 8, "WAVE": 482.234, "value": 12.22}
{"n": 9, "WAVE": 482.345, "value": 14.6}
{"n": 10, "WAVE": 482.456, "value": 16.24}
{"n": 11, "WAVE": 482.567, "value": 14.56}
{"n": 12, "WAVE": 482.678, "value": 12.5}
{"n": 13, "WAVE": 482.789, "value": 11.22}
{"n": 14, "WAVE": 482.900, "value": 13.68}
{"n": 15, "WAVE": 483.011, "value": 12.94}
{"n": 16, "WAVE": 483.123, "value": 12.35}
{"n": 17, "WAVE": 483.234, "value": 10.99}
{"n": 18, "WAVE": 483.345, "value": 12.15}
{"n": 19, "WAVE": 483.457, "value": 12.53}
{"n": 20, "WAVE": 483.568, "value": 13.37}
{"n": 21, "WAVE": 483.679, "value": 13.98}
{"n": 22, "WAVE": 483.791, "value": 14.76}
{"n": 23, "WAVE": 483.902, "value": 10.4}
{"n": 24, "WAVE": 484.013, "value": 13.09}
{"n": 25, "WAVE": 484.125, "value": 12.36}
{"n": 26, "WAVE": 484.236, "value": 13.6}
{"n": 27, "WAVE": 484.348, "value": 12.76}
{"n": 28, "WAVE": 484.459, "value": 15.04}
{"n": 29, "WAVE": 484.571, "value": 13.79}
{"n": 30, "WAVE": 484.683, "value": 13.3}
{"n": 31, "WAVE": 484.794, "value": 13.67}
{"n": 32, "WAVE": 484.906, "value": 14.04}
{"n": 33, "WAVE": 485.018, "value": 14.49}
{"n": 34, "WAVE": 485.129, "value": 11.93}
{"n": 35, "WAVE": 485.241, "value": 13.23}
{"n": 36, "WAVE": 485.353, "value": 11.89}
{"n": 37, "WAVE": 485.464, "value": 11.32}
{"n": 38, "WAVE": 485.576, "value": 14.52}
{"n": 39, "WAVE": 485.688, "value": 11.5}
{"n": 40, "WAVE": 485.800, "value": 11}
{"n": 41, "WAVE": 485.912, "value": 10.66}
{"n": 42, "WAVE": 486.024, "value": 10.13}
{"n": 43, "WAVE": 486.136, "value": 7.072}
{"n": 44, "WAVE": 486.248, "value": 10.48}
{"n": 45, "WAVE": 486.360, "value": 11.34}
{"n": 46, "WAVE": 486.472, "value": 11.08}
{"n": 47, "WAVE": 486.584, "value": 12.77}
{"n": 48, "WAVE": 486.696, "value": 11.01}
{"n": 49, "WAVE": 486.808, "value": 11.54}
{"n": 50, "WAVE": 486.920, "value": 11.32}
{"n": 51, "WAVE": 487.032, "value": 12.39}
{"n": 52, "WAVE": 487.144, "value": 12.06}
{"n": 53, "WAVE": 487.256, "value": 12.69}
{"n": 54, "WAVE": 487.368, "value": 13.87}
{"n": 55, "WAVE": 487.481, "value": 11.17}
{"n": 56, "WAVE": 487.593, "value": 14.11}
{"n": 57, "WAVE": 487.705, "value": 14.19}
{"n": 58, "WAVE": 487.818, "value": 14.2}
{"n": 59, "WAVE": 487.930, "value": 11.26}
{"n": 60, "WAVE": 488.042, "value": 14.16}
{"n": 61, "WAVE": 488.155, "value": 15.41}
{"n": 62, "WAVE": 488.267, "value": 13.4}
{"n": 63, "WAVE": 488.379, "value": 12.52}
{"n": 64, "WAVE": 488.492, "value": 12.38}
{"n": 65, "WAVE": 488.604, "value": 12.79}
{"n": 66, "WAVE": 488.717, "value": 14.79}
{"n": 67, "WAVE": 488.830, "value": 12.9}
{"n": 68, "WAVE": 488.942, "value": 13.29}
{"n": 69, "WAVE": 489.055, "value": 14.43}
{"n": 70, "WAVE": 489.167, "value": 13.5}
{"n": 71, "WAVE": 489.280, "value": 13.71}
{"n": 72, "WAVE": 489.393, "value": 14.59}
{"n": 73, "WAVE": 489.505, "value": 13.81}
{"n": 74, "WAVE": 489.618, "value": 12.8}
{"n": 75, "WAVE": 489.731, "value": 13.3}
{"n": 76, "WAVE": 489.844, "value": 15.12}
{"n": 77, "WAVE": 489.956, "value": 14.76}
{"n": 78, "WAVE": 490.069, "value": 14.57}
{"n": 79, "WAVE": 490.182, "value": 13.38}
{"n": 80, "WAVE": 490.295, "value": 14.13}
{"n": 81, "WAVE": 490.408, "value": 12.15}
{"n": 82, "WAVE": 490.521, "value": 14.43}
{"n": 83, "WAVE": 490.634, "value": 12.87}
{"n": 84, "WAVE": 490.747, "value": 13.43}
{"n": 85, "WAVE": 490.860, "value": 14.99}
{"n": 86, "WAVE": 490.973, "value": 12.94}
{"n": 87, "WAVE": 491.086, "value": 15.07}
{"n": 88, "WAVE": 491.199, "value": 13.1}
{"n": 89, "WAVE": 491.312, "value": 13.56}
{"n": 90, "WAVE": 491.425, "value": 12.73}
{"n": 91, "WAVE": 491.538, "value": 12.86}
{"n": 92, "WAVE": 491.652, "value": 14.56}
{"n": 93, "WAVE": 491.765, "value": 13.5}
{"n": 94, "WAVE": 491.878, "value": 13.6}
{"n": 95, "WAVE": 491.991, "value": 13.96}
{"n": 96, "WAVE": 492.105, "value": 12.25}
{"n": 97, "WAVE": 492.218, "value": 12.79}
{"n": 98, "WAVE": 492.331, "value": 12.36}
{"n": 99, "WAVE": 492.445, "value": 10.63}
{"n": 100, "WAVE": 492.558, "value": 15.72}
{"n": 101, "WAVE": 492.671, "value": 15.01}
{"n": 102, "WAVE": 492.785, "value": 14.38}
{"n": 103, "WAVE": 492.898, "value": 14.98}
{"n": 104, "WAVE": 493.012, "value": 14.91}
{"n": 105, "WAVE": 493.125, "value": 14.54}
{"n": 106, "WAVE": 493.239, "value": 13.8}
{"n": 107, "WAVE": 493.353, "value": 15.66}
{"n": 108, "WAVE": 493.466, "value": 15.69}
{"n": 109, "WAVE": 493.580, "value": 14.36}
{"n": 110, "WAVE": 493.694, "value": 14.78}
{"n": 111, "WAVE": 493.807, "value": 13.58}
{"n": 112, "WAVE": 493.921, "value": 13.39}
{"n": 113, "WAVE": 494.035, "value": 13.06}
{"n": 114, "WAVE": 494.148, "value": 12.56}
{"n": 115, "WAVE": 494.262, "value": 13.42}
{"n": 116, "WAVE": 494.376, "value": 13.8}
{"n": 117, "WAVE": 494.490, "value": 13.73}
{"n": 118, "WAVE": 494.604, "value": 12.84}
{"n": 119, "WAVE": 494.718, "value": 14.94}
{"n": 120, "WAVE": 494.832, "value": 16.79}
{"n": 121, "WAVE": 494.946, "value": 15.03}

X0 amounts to 14.2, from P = 14.2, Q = 13.9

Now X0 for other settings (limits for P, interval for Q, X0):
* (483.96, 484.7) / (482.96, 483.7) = 13.4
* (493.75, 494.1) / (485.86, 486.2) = 13.3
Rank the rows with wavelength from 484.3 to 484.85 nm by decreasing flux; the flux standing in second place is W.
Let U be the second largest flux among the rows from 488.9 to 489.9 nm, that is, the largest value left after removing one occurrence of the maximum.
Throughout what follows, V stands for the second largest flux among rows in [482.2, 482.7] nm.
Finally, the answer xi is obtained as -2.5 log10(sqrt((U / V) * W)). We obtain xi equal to -1.42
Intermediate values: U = 14.59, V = 14.6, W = 13.79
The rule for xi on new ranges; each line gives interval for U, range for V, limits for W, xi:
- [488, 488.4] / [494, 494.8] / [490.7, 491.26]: -1.48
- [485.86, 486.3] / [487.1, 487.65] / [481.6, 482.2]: -1.31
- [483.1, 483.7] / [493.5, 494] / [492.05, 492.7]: -1.43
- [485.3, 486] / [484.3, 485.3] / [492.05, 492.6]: -1.28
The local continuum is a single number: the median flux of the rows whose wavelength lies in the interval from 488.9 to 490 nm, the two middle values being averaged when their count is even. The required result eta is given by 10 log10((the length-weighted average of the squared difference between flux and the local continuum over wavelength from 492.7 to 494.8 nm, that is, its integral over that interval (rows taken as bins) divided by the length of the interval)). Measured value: 0.2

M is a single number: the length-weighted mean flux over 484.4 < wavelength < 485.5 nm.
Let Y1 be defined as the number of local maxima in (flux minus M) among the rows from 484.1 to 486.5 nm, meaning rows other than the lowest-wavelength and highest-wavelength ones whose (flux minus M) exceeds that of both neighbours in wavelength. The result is 6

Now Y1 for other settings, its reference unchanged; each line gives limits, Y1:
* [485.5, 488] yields 6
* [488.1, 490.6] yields 5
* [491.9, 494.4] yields 5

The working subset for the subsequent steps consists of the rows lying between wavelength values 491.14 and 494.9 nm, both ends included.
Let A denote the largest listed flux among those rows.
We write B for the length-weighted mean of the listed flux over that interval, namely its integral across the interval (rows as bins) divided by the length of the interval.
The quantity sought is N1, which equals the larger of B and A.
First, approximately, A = 16.79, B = 13.9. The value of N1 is 16.8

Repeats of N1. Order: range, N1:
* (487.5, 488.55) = 15.4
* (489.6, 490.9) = 15.1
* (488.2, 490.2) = 15.1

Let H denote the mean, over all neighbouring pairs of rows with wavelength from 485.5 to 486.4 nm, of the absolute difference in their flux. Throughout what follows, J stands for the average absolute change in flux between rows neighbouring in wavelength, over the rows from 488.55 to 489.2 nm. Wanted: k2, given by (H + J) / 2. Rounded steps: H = 1.7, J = 1.3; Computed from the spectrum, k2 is 1.5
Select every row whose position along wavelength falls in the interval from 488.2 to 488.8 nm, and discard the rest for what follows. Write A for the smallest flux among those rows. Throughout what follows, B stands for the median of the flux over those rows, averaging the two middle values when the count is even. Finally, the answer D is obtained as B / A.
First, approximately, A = 12.38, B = 12.8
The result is 1.03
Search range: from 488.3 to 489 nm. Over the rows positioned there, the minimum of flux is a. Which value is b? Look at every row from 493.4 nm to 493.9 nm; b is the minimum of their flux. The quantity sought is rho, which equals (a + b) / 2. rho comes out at 13.0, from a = 12.38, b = 13.58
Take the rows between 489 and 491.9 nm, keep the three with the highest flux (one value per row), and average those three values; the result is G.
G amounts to 15.1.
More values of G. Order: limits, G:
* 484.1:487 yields 14.7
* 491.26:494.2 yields 15.7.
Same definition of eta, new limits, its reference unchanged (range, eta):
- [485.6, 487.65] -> 8.7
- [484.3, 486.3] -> 7.8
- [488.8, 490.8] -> -2.1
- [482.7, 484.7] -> 3.4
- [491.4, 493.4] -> 2.3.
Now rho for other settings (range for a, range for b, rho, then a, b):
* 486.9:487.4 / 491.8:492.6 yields 11.0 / 11.32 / 10.63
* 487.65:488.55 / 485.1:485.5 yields 11.3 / 11.26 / 11.32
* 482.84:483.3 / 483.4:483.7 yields 11.8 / 10.99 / 12.53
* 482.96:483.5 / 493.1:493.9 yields 12.3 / 10.99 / 13.58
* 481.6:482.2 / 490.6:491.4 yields 13.1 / 13.33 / 12.87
